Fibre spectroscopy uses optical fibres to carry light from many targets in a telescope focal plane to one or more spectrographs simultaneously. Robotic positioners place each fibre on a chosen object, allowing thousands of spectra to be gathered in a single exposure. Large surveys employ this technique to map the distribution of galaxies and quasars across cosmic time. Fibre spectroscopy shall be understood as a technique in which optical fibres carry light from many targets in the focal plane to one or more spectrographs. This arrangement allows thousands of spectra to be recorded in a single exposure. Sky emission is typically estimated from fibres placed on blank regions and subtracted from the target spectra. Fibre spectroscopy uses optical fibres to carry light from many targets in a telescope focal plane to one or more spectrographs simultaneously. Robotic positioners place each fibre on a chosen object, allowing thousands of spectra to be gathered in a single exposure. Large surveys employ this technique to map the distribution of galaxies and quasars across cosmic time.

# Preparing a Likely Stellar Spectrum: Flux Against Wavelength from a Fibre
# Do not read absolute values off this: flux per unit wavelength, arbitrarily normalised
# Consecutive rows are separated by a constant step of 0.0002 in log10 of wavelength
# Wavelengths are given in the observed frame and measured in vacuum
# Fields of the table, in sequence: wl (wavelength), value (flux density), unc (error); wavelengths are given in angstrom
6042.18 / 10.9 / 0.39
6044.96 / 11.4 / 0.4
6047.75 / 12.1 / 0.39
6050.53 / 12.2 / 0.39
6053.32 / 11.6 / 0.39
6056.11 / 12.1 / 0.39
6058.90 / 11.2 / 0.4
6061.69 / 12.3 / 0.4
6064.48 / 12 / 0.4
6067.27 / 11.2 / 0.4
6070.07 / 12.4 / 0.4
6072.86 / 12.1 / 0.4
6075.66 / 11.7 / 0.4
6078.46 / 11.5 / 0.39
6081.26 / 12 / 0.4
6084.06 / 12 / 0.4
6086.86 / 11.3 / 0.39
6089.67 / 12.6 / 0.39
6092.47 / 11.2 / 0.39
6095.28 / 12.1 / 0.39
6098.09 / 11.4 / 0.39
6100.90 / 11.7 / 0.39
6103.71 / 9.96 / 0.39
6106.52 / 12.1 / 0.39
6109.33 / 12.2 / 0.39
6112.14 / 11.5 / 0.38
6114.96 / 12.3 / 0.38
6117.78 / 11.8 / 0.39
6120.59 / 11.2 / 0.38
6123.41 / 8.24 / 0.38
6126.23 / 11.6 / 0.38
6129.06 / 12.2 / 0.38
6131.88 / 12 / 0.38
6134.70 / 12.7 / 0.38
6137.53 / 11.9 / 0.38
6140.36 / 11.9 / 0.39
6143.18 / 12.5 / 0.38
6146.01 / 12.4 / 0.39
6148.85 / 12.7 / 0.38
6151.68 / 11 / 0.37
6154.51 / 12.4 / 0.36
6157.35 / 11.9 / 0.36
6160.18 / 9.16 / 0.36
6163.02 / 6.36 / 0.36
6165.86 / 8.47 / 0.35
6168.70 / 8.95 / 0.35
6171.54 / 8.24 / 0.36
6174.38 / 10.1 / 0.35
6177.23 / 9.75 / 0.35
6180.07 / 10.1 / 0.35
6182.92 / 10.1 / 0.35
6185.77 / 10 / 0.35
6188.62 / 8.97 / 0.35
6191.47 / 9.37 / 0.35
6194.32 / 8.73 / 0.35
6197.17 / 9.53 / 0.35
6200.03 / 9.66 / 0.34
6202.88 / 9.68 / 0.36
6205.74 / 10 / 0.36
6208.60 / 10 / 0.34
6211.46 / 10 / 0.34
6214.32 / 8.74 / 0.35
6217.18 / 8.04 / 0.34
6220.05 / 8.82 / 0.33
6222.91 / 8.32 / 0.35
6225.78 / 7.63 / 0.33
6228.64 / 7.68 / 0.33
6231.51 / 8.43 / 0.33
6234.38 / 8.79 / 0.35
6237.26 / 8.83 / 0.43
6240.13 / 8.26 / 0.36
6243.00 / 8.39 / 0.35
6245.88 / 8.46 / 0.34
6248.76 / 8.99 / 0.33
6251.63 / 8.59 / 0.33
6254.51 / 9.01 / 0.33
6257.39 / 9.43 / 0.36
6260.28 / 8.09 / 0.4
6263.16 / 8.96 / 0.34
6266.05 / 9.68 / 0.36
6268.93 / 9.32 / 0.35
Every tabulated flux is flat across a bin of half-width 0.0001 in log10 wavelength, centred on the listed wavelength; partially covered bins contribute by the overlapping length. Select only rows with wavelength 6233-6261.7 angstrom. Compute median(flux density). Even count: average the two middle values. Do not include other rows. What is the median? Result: 8.7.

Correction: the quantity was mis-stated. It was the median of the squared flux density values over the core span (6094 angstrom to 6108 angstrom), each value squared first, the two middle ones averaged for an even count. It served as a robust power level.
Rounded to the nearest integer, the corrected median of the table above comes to 137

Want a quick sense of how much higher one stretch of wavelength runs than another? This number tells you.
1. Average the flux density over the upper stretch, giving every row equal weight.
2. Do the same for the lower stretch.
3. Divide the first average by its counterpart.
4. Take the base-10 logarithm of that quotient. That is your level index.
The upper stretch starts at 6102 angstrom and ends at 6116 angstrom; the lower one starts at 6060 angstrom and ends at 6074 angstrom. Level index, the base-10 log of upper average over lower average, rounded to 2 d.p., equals -0.01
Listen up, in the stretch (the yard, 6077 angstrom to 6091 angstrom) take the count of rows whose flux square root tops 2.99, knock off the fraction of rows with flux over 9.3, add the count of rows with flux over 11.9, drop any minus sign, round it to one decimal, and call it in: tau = 7.0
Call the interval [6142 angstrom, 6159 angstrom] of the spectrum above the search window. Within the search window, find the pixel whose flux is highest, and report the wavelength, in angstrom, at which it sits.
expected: 6148.85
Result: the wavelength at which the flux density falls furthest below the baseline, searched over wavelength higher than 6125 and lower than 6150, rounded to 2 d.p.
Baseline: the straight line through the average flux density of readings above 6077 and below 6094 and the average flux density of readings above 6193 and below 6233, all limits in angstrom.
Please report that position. 6126.23 angstrom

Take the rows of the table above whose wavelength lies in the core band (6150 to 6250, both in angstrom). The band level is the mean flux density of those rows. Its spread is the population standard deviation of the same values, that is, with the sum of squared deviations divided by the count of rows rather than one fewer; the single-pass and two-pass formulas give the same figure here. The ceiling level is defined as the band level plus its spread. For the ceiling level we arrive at 10.4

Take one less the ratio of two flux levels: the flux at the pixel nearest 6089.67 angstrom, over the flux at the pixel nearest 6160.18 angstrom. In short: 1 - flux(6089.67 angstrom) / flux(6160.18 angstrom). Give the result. -0.38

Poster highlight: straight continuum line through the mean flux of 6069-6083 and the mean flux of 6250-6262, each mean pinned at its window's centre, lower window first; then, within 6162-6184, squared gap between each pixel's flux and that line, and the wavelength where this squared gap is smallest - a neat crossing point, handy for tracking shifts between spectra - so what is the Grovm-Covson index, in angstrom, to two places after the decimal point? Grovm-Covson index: 6180.07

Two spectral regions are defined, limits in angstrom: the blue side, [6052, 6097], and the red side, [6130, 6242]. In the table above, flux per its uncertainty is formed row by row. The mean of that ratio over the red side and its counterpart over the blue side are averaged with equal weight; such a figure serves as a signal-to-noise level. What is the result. 28.63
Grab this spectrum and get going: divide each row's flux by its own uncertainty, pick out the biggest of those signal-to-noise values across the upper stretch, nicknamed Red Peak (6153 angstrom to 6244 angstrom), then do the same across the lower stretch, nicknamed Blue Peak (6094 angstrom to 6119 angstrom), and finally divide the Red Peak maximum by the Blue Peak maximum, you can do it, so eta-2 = 1.06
